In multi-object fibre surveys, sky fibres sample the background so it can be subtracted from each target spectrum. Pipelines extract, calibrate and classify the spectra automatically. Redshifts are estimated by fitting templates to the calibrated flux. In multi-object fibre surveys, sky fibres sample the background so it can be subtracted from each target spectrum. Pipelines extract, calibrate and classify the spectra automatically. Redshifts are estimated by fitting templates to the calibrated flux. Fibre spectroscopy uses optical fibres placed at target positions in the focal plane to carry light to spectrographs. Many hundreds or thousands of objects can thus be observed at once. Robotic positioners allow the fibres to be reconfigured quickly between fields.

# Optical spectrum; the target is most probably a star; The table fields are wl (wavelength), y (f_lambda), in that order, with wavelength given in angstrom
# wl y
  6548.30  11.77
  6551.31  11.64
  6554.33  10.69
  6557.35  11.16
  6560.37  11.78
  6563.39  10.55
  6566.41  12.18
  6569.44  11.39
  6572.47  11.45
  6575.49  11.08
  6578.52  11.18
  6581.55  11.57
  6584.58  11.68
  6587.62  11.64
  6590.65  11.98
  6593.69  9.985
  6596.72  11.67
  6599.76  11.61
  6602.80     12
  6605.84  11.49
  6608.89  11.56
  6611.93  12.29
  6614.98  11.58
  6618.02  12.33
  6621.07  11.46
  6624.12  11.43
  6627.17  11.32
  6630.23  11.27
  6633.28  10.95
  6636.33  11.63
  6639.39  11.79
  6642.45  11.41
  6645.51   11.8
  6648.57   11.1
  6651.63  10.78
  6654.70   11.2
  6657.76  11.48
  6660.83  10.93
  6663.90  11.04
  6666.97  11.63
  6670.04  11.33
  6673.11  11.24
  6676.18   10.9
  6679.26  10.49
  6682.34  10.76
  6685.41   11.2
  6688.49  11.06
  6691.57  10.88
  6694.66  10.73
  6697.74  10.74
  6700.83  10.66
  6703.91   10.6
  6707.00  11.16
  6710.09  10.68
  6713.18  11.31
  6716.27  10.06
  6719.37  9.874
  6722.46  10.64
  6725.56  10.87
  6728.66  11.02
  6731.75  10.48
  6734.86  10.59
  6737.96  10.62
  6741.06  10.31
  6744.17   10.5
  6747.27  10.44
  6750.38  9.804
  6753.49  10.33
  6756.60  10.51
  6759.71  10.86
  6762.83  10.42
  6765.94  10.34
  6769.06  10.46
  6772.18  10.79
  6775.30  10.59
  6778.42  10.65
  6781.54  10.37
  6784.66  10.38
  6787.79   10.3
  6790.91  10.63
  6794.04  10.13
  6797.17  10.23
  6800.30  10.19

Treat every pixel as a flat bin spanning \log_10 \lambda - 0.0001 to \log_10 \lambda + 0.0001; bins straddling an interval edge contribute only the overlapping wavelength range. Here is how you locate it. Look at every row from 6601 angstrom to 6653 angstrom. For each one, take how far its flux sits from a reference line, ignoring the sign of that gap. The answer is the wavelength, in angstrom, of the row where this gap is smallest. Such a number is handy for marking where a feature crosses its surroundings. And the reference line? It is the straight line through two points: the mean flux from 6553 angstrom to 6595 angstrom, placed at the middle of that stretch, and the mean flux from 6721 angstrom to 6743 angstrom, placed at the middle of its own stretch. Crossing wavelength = 6648.57 angstrom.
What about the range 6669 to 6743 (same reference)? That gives 6737.96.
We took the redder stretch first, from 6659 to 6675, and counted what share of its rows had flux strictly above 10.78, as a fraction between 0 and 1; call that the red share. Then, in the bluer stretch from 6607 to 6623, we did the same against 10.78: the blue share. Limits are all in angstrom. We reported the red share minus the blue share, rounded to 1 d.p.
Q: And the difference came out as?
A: 0.0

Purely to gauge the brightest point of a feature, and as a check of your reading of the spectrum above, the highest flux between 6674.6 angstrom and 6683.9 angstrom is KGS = 10.9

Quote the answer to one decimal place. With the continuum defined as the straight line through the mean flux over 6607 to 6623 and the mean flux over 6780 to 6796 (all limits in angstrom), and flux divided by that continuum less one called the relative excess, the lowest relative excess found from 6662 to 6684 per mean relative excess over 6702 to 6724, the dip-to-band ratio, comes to 2.0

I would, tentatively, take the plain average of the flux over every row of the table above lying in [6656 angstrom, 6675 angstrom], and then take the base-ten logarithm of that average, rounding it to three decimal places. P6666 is 1.052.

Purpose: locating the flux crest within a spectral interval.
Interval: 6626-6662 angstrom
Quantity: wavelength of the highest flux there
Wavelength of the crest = 6645.51 angstrom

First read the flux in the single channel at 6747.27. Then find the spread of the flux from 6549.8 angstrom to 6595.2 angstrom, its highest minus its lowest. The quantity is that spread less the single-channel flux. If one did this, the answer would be -8.2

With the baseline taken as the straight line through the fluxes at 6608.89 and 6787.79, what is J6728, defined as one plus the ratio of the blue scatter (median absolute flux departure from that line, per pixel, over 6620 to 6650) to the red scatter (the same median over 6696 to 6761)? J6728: 1.75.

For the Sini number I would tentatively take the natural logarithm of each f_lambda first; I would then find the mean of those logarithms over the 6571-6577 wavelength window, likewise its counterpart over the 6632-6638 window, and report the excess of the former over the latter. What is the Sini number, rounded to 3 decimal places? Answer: -0.002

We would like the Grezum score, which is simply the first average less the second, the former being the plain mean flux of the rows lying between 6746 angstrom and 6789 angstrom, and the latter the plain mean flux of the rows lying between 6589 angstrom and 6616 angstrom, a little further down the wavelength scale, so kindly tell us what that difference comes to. -1.1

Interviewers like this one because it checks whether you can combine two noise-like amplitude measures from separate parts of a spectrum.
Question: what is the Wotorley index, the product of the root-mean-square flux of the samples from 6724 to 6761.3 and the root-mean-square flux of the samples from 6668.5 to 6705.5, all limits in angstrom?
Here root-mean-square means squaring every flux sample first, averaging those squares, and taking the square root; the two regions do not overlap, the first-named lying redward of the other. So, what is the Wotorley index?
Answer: 115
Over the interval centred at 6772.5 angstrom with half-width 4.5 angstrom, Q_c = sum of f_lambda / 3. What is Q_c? 10.6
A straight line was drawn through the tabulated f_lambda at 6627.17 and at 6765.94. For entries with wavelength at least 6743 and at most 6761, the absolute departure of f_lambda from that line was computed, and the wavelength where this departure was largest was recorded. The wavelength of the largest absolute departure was 6750.38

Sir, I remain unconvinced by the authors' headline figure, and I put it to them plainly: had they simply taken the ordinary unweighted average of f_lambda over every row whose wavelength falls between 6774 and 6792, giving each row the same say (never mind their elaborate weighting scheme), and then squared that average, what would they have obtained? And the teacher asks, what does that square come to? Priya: 110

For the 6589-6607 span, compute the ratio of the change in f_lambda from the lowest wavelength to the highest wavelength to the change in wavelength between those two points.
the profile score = -0.032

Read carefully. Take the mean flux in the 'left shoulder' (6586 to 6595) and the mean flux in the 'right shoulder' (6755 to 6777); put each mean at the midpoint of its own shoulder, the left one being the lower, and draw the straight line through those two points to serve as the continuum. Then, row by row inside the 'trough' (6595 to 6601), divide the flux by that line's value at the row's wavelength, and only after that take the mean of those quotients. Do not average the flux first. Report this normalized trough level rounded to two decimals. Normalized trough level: 1.04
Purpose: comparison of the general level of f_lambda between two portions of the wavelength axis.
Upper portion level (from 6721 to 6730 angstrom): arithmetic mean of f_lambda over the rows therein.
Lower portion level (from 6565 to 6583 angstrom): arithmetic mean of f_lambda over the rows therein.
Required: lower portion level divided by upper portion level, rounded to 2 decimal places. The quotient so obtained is 1.06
